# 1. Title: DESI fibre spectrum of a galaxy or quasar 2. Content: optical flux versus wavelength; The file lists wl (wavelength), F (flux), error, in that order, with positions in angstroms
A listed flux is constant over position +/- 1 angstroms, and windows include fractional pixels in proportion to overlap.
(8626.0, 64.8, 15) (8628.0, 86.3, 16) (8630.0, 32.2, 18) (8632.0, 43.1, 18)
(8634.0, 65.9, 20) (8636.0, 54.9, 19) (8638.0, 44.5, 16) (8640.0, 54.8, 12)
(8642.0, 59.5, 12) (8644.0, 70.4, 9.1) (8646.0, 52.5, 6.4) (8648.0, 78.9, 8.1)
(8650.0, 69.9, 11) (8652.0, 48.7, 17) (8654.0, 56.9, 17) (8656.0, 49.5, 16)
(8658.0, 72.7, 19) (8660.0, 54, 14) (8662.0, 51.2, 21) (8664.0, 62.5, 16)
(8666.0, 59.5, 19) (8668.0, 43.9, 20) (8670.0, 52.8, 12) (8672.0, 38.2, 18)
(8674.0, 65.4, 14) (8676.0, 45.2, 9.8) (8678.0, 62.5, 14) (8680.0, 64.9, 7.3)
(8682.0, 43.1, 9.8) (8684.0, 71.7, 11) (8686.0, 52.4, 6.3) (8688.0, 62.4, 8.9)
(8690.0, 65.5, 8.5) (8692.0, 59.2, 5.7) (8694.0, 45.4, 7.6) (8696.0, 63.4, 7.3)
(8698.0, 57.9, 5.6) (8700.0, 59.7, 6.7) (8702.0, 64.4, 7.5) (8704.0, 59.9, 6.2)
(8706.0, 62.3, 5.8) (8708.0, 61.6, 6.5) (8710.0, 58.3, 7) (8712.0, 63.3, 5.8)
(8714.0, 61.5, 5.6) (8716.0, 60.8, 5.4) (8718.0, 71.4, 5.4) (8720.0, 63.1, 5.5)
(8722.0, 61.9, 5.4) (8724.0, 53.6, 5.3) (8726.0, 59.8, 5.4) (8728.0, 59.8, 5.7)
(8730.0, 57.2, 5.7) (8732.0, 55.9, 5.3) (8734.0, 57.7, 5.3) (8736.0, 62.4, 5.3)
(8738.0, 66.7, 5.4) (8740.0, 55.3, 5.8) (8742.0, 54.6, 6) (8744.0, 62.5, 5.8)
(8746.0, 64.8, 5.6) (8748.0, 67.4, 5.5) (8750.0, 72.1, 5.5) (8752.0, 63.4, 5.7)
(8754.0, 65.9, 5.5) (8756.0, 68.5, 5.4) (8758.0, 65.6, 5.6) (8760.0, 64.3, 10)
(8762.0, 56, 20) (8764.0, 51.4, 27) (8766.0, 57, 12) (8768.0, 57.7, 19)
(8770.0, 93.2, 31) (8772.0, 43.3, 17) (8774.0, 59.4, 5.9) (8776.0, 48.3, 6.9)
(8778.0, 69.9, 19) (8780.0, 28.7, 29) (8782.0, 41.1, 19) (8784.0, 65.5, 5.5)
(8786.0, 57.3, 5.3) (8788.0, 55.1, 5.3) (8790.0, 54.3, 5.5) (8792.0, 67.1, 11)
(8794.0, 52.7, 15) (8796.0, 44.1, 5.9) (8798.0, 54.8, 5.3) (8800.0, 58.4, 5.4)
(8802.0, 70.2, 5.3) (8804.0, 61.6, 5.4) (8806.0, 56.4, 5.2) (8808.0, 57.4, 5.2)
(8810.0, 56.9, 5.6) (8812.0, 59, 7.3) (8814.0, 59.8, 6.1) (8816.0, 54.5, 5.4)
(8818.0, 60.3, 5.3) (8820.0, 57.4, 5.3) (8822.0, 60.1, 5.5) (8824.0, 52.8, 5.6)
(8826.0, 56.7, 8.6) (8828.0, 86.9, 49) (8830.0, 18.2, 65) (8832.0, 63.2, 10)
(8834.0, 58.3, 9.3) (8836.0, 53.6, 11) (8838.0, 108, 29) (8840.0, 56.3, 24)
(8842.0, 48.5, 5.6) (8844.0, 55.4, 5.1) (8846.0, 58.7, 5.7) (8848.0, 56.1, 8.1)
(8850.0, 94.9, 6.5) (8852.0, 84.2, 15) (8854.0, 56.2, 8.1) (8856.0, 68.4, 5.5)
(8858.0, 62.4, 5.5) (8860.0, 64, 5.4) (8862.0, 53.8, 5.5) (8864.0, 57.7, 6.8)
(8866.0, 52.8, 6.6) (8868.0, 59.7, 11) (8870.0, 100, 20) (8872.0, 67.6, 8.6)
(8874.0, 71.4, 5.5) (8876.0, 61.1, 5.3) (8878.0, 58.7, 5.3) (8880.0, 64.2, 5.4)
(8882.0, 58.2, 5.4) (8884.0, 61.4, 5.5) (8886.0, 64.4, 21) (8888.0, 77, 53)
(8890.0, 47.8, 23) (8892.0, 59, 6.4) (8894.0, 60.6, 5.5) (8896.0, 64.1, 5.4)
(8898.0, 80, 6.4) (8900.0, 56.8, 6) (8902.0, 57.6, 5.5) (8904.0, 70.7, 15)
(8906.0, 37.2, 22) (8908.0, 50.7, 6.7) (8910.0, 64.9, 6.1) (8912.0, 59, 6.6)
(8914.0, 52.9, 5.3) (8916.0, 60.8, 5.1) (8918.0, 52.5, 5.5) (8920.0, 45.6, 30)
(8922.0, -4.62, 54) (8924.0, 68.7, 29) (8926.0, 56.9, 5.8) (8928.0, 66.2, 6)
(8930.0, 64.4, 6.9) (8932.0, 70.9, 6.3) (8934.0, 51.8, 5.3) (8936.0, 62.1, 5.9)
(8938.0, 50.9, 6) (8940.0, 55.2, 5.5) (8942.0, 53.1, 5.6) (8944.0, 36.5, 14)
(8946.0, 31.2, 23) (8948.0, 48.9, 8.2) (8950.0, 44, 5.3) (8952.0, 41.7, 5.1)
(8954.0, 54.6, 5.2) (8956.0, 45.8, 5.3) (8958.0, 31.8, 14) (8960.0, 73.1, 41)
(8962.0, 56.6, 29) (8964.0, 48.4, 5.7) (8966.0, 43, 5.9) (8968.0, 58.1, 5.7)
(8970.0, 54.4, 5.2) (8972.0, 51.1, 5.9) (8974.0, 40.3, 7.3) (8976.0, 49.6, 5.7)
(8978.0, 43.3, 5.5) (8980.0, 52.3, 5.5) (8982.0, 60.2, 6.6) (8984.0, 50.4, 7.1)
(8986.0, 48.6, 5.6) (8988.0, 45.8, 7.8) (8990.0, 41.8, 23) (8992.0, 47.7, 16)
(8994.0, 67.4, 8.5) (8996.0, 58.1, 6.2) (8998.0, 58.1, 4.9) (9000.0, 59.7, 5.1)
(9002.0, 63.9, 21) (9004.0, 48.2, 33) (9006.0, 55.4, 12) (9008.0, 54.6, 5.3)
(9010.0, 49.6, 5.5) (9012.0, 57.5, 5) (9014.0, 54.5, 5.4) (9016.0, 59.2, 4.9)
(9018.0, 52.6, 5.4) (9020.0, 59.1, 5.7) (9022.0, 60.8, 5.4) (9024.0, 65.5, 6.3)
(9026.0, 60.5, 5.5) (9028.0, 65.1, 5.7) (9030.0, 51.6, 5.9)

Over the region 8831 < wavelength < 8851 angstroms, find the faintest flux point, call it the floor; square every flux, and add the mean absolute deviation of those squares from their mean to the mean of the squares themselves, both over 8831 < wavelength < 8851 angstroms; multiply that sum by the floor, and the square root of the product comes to 579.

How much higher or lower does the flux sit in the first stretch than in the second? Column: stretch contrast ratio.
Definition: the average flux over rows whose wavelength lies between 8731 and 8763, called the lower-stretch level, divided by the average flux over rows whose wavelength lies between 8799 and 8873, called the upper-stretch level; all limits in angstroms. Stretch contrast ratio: 1.01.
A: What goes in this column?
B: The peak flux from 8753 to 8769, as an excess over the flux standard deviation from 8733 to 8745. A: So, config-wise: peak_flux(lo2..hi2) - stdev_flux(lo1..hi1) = 64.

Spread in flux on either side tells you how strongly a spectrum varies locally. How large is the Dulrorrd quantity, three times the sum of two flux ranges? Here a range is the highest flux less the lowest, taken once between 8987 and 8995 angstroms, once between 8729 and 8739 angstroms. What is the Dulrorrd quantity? 109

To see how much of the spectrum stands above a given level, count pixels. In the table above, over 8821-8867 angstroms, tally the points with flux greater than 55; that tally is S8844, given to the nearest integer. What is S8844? 17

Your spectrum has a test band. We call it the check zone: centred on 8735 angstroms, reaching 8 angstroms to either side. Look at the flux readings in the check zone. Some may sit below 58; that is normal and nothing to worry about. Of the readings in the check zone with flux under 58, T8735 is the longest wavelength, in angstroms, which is 8742.0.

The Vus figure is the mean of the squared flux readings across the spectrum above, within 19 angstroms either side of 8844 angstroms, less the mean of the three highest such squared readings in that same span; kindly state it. -5037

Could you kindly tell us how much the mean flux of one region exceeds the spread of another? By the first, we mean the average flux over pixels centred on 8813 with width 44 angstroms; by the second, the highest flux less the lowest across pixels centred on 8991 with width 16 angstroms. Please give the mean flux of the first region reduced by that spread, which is 32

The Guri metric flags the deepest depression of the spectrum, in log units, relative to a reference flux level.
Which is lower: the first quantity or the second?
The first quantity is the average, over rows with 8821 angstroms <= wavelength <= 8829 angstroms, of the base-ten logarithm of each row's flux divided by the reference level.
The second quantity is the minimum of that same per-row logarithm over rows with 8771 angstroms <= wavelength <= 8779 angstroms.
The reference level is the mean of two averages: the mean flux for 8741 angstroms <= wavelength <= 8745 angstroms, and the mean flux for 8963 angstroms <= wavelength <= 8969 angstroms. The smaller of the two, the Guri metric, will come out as -0.097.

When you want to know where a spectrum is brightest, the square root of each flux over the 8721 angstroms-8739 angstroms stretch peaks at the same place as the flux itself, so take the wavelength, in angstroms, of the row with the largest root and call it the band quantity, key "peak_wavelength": 8738.0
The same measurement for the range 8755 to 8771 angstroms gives 8770.0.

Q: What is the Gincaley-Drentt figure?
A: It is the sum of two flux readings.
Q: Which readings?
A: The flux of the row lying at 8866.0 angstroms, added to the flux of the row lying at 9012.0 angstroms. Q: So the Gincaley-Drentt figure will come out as 110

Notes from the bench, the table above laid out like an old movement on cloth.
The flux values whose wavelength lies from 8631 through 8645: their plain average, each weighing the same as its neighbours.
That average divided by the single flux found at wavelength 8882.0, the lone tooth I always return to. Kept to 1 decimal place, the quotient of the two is 1.0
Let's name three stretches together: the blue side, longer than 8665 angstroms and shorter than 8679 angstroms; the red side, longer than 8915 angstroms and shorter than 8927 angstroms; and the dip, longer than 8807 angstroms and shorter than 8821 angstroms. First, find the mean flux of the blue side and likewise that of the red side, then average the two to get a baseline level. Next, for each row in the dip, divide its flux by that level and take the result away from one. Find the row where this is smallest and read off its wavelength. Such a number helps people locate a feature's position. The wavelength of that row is 8818.0 angstroms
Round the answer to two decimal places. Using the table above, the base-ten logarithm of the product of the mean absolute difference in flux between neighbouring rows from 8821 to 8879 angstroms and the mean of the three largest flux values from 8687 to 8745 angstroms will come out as 3.09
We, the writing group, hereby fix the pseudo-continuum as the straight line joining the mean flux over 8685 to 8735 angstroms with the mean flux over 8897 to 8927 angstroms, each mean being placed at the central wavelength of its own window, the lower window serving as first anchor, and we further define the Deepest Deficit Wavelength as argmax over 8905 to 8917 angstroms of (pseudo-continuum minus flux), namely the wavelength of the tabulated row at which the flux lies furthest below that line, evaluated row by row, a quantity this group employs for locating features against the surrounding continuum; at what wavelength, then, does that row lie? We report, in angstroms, 8906.0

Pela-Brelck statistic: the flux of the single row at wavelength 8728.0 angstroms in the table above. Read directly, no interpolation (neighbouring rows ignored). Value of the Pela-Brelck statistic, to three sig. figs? 59.8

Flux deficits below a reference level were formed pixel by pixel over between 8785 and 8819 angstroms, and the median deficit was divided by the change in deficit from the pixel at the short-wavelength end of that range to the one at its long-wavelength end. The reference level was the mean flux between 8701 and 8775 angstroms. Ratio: -1.5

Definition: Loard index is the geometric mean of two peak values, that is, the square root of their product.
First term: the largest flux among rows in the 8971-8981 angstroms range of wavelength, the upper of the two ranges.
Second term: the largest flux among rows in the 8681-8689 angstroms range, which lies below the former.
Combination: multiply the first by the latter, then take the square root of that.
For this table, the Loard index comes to 61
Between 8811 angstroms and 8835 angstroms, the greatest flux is 86.9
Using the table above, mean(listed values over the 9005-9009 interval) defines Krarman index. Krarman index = 55.0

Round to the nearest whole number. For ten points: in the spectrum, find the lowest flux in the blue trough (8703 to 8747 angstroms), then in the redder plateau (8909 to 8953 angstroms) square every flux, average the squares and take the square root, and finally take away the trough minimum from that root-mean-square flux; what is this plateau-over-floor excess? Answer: 0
